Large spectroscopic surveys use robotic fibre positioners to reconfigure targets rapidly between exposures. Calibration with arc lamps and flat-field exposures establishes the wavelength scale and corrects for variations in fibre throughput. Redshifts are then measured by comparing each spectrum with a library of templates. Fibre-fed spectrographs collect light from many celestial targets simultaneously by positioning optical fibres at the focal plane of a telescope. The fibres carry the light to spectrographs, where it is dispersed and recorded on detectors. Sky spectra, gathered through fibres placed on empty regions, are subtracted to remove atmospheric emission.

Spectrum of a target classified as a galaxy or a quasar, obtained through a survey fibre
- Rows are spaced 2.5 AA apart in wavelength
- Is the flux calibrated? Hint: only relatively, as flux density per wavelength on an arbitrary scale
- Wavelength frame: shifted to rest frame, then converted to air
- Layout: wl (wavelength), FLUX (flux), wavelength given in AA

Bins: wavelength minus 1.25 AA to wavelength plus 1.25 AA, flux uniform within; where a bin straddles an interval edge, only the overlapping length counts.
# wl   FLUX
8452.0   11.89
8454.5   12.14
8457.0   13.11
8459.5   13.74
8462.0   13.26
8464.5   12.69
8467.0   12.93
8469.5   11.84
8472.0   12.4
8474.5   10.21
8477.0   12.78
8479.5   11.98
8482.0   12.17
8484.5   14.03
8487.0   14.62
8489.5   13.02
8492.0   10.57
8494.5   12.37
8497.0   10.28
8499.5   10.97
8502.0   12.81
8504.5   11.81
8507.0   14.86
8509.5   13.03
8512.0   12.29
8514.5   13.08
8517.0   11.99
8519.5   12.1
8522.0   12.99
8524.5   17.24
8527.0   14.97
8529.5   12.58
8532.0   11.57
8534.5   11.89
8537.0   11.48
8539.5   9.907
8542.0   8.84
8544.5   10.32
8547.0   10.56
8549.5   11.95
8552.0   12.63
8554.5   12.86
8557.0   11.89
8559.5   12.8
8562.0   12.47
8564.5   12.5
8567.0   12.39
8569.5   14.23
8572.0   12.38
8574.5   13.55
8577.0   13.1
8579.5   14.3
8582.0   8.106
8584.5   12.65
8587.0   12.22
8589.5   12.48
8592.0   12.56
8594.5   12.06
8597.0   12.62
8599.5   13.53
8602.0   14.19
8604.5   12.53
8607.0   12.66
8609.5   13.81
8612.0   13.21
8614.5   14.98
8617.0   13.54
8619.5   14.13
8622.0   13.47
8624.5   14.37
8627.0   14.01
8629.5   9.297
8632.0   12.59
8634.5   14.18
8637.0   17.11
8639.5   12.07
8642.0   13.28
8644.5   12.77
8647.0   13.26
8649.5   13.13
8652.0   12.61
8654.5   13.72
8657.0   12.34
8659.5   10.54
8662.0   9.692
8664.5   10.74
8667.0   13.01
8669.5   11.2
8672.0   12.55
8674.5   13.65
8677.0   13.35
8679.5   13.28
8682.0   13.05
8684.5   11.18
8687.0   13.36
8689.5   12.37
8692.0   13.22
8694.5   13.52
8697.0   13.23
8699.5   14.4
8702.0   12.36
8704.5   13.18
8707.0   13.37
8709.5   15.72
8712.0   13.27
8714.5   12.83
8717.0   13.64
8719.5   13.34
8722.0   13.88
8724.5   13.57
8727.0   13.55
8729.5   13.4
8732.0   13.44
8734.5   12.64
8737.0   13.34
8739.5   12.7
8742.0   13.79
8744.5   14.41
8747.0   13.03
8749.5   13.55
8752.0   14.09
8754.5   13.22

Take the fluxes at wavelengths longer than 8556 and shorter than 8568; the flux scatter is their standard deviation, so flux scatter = 0.3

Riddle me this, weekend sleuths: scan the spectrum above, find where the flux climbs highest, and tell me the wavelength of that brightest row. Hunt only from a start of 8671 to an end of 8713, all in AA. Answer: 8709.5 AA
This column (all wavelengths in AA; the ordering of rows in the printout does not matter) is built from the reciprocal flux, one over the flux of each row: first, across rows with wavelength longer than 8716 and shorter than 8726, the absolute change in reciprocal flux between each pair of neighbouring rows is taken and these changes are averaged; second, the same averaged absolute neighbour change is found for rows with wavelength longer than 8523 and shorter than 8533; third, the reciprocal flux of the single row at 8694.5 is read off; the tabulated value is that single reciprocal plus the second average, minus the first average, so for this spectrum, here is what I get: 0.081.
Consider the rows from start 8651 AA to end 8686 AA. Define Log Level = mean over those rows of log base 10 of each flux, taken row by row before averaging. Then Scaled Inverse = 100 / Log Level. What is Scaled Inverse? 92.2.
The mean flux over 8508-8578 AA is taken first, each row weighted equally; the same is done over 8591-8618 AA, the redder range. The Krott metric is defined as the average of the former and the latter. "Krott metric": 12.8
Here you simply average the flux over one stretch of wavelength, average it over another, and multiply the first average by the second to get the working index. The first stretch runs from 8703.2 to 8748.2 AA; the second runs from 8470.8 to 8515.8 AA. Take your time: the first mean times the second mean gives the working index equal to 167.5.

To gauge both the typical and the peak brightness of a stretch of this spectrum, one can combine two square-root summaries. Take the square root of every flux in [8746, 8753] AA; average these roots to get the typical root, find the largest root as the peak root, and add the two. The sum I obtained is 7.4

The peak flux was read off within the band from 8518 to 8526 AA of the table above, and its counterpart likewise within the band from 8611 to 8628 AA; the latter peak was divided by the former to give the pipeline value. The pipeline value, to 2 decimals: 0.87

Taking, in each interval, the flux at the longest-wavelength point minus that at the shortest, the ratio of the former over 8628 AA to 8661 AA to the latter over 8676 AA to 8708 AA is 62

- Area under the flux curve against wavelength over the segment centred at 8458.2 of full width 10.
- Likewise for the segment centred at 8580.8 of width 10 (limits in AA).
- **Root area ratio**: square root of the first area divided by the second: 1.04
